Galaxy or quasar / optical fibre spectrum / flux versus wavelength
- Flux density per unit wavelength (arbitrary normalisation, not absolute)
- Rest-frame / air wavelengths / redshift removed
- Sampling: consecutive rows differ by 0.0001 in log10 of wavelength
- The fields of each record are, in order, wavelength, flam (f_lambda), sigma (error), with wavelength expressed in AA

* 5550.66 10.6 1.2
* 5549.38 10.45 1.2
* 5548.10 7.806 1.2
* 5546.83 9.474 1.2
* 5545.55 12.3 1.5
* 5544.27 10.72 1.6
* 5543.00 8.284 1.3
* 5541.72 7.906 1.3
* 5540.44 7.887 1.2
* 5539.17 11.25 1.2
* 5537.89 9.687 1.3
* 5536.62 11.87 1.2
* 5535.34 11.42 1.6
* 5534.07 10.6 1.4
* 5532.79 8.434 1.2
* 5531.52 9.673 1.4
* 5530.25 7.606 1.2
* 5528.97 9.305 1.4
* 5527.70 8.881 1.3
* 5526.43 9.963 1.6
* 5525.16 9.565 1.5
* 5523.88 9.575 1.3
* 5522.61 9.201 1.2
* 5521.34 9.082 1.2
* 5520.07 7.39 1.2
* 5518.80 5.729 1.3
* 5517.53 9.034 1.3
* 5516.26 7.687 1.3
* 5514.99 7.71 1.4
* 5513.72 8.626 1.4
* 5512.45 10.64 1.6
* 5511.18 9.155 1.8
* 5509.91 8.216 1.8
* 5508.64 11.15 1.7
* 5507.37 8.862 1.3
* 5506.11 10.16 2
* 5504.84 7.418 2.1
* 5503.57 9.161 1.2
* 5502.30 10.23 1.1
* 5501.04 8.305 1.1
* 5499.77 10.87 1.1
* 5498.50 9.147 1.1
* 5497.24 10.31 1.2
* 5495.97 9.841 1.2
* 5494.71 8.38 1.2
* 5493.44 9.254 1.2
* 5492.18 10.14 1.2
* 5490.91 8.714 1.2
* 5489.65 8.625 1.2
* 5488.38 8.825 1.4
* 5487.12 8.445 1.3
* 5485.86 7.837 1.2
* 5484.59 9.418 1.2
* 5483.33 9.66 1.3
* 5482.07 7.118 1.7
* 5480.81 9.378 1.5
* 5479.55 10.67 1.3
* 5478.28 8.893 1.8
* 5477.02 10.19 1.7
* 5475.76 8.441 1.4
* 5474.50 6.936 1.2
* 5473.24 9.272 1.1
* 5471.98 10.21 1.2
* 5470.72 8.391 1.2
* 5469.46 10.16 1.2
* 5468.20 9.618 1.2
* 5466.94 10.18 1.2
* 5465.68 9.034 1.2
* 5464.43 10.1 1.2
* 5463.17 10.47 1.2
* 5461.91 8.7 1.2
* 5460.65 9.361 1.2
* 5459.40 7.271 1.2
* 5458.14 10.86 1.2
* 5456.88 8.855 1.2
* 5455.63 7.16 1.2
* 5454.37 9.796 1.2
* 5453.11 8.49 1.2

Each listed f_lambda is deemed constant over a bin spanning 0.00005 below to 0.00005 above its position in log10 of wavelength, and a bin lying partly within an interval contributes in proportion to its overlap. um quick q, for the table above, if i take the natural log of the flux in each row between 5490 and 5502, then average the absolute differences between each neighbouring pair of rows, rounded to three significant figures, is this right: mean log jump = 0.139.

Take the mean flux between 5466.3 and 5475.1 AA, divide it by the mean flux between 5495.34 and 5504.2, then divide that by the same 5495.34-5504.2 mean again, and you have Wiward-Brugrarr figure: 0.098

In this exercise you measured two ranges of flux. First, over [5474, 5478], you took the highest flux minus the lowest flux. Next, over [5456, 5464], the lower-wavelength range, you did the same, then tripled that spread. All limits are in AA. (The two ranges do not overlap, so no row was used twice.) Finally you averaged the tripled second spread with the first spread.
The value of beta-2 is 7.0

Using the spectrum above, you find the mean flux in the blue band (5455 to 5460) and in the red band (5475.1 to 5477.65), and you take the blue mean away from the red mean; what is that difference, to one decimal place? 0.8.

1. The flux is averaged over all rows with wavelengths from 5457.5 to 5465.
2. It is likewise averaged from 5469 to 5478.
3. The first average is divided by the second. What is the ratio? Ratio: 1.04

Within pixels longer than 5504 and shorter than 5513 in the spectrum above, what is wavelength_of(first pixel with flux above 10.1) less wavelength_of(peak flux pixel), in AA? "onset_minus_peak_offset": -2.5 AA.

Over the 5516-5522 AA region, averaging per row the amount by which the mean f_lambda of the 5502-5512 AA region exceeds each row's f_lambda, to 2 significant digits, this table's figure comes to 1.5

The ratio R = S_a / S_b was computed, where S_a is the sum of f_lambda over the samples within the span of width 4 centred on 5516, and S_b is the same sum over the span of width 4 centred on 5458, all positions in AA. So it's 0.91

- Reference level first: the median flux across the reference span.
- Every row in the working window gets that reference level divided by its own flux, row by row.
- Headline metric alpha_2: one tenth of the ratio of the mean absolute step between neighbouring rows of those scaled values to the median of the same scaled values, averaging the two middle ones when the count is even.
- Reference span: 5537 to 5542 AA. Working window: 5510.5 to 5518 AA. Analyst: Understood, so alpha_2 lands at 0.012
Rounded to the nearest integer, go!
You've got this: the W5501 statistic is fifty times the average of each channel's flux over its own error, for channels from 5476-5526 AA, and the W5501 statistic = 338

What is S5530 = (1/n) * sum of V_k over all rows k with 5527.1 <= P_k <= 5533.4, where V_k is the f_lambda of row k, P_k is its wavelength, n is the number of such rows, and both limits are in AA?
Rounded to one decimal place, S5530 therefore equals 8.8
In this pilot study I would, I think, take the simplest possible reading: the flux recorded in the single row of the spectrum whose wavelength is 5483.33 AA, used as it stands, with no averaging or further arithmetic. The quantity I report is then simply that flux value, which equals 9.66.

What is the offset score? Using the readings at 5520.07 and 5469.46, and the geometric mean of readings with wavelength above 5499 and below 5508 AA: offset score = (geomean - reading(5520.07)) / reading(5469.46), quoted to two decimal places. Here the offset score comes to 0.18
